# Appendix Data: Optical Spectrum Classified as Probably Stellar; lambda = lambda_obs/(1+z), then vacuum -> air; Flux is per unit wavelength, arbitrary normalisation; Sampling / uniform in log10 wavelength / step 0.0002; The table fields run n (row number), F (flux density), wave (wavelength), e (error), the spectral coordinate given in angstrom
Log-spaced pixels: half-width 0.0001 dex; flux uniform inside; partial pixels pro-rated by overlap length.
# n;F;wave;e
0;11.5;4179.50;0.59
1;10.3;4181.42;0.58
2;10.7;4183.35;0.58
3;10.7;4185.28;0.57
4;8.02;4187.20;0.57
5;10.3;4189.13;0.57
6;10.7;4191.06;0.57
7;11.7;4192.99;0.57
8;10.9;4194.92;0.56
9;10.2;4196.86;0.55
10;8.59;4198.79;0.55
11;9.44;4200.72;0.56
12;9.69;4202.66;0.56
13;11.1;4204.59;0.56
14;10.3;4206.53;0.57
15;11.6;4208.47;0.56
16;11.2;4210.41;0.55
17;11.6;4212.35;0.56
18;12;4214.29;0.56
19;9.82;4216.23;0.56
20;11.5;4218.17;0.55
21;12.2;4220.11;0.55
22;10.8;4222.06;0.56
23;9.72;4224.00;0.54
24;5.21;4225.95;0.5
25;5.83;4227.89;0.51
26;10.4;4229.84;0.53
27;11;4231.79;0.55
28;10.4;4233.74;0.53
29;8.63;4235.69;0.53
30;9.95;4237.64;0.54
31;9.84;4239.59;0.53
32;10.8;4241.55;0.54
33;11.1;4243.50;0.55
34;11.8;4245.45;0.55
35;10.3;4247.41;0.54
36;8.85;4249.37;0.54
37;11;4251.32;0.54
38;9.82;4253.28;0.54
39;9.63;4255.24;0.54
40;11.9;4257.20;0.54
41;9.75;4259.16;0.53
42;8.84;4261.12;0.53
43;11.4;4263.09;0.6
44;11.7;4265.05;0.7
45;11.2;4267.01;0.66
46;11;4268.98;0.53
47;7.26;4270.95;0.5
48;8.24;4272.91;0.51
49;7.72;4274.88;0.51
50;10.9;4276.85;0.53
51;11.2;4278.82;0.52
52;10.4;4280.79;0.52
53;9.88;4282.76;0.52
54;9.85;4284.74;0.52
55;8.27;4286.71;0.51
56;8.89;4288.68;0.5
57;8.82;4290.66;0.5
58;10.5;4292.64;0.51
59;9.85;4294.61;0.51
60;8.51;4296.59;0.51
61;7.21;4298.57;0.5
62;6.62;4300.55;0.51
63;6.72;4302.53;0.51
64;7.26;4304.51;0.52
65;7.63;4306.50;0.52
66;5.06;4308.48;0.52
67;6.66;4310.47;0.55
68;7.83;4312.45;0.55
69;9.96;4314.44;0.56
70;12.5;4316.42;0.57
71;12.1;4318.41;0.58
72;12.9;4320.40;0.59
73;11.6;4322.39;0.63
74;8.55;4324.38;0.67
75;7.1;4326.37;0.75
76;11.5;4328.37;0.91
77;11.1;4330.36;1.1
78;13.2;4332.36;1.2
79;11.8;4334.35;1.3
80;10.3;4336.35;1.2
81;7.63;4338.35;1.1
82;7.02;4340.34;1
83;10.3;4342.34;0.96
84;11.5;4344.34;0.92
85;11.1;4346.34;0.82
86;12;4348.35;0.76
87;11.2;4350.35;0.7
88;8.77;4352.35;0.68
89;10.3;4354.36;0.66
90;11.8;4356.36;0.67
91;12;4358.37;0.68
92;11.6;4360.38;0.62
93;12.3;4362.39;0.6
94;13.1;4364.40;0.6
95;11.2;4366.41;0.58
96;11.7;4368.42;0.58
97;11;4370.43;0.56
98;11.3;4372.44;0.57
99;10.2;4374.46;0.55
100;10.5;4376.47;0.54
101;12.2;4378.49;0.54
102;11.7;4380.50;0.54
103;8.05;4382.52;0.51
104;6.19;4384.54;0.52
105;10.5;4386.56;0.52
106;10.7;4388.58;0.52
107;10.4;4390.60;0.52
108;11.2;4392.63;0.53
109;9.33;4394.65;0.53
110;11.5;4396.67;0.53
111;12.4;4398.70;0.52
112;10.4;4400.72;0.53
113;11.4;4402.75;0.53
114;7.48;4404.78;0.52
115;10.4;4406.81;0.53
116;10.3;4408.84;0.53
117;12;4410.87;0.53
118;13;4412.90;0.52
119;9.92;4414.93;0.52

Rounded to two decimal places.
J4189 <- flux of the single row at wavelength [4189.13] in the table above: 10.30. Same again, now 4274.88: 7.72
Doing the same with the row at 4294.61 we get 9.85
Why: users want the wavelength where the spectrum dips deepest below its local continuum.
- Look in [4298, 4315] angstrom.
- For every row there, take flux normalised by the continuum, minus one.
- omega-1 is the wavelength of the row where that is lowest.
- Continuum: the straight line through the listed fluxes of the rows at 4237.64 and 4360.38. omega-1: 4308.48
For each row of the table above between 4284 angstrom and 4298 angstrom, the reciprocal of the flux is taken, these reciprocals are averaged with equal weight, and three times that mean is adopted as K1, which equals 0.33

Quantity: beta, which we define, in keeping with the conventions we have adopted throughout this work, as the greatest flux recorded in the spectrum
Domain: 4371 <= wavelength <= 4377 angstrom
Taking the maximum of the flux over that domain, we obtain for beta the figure 11.3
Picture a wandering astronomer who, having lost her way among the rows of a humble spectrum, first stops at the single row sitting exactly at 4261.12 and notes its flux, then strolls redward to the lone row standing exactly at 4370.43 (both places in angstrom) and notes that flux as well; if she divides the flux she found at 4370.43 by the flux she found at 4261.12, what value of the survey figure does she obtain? 1.24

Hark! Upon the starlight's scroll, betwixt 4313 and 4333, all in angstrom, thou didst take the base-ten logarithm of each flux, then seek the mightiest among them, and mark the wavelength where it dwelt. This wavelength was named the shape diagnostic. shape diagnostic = 4332.36 angstrom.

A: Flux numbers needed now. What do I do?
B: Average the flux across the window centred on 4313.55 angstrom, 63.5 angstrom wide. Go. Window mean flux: 9.3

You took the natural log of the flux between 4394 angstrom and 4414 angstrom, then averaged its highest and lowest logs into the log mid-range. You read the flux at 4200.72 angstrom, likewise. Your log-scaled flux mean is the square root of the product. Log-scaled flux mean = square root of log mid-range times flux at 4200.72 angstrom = 4.6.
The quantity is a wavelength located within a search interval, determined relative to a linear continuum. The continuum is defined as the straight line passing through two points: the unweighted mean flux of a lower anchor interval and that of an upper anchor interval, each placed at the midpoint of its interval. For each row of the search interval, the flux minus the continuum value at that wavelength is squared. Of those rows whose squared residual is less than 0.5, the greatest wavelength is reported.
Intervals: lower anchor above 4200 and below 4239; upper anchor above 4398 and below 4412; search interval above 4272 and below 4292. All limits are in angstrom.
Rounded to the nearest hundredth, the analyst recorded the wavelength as 4284.74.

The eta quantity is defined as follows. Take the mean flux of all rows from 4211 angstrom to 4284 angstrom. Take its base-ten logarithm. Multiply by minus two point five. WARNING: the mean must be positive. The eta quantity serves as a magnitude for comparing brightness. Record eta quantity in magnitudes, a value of -2.51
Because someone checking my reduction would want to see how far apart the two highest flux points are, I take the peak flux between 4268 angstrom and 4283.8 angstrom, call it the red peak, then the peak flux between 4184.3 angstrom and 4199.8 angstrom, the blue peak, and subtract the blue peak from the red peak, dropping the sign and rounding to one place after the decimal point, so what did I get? 0.5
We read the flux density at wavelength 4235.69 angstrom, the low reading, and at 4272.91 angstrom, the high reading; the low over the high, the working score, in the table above 1.05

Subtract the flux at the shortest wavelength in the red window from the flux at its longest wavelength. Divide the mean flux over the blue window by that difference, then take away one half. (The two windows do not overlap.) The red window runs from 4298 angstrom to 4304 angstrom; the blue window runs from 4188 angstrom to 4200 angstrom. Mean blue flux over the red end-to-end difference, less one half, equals -22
